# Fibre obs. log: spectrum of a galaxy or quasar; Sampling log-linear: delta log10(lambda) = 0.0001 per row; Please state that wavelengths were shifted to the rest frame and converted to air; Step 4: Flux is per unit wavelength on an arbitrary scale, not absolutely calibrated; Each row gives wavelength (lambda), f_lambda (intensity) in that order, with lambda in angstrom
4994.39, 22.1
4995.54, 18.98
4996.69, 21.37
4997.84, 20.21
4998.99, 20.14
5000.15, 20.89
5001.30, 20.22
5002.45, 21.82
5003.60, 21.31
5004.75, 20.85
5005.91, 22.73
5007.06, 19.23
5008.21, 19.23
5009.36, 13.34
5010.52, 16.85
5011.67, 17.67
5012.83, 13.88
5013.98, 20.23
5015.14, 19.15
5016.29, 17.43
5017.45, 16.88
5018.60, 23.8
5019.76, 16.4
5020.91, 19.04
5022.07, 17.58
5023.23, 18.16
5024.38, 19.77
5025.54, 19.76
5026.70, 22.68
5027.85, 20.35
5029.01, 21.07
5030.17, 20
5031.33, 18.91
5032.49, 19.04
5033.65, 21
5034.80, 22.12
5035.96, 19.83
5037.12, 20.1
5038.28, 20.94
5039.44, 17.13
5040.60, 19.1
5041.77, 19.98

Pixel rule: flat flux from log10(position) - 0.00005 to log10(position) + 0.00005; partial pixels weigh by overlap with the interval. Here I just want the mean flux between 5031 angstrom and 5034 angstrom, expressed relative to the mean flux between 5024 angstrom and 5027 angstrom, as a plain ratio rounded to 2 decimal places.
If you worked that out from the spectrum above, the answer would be 0.95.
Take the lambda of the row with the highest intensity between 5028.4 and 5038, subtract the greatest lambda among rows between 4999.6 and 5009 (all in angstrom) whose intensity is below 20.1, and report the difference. 26.6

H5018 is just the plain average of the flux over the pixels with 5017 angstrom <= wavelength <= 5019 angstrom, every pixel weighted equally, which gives 20.3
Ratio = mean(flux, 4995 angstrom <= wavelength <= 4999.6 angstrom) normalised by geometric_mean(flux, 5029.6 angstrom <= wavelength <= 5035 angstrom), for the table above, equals 1.00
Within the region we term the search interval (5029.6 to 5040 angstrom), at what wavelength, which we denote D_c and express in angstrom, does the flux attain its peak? 5034.80 angstrom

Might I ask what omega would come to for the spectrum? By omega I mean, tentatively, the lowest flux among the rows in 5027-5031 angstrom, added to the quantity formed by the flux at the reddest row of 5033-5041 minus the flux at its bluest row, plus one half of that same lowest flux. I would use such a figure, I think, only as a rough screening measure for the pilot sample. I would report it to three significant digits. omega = 28.1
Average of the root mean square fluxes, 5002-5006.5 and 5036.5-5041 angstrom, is 20.5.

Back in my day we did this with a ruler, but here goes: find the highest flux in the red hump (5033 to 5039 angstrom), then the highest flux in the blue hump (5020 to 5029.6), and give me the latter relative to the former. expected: 1.03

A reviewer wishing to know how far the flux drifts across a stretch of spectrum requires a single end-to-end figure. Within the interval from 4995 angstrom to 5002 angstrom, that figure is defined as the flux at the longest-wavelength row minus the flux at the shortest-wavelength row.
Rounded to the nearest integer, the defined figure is 1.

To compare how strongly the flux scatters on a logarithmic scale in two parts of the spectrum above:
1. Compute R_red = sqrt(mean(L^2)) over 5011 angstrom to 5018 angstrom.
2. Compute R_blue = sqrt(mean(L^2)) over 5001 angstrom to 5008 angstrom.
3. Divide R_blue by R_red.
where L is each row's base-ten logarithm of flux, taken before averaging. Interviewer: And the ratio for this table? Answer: 1.06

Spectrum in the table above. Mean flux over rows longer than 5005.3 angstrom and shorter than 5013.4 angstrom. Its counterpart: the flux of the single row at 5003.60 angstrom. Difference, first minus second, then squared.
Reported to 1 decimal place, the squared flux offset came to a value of 14.1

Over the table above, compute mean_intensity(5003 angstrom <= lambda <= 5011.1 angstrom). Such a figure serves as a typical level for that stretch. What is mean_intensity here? 19.1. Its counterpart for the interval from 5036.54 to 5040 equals 19.4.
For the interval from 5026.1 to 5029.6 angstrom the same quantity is 21.4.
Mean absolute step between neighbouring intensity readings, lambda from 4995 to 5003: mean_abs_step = 1.1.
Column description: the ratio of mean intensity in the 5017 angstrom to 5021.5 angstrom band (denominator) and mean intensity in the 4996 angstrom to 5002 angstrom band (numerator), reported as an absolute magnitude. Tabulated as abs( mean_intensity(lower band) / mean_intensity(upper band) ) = 1.08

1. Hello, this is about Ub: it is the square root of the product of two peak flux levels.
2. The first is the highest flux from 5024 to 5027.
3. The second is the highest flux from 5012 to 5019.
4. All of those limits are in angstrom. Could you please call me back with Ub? 23.2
